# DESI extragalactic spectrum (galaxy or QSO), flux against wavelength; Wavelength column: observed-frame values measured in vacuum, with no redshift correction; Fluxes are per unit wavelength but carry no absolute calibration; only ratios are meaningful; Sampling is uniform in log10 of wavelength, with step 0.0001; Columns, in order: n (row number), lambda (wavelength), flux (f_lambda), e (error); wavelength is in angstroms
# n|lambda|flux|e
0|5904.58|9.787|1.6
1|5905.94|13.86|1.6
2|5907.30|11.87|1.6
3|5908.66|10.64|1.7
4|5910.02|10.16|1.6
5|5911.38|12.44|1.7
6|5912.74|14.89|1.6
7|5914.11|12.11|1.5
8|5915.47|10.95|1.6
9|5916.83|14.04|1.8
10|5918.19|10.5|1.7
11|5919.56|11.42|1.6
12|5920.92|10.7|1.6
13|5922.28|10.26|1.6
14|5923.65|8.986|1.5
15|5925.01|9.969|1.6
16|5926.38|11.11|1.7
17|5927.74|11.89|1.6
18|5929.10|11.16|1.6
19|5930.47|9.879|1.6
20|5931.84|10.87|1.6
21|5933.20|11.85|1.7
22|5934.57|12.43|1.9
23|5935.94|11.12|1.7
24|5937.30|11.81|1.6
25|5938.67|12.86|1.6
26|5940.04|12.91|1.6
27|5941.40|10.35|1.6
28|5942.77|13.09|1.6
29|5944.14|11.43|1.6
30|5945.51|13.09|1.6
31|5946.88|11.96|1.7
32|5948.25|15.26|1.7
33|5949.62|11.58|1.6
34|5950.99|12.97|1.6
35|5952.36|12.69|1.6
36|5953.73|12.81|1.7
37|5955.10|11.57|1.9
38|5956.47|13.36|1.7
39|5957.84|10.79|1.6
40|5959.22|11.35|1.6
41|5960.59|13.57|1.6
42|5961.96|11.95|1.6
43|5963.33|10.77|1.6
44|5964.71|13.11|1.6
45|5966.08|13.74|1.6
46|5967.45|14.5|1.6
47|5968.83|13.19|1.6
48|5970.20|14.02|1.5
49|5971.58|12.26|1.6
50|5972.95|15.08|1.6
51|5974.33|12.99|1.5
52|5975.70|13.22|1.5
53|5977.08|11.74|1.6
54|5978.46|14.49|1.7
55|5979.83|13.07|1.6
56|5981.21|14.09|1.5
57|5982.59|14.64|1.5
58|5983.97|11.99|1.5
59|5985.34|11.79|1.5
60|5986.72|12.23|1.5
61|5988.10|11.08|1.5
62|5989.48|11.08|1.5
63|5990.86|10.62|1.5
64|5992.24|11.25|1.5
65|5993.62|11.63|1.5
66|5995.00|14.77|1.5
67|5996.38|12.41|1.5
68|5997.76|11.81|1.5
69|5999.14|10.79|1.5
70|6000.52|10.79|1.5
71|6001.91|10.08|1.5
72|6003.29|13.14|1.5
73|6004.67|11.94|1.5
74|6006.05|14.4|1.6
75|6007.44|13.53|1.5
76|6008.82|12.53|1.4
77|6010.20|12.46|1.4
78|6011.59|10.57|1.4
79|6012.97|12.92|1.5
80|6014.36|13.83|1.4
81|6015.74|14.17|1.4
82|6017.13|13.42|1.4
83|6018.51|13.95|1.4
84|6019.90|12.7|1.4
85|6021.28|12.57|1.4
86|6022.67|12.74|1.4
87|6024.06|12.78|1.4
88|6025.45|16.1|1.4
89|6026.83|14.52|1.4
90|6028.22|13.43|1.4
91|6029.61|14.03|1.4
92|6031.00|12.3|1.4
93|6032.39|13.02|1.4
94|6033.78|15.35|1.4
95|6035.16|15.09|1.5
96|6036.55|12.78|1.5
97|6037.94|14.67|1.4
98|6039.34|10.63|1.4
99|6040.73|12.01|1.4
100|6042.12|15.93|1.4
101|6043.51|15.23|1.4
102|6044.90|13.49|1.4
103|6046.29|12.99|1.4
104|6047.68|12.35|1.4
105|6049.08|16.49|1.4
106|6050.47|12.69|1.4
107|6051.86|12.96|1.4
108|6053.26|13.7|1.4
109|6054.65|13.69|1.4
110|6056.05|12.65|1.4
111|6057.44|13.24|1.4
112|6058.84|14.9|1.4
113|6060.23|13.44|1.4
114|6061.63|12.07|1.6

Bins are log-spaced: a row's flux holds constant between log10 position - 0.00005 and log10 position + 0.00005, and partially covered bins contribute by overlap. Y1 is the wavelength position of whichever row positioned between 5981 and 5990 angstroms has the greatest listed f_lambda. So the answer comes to 5982.59 angstroms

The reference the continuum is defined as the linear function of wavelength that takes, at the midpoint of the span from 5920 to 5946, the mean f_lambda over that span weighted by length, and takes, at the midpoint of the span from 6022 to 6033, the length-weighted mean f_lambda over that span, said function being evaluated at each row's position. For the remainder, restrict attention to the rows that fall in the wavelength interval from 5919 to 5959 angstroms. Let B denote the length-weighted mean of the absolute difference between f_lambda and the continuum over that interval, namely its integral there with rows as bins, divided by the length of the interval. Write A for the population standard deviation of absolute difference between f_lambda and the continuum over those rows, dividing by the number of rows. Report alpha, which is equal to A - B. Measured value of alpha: -0.2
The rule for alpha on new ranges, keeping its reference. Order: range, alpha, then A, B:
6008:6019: -0.1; 0.74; 0.79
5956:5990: -0.5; 0.69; 1.20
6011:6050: -0.4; 0.79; 1.18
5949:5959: -0.4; 0.44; 0.87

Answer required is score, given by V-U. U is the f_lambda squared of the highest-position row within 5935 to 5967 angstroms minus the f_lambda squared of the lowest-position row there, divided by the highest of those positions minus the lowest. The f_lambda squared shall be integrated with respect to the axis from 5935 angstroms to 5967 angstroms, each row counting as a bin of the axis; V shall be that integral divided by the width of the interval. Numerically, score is 152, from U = 2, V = 154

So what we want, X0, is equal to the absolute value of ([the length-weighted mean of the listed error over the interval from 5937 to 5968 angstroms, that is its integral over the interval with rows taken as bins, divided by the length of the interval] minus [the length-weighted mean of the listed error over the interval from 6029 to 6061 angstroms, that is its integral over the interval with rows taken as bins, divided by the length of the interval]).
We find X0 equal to 0.22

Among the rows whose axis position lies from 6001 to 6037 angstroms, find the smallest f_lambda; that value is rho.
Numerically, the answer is 10.08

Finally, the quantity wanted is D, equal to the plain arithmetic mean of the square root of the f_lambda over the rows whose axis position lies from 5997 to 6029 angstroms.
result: 3.58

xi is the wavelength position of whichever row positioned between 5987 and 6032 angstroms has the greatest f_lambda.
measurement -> 6025.45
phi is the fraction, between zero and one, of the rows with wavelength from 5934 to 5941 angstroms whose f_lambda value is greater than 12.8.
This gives 0.40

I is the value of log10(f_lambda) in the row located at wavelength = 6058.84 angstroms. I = 1.17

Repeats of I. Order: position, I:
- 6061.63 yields 1.08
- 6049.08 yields 1.22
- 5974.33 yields 1.11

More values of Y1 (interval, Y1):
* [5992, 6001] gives 5995.00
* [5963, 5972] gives 5967.45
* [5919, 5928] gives 5927.74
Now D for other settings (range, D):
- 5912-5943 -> 3.39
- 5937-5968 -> 3.53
